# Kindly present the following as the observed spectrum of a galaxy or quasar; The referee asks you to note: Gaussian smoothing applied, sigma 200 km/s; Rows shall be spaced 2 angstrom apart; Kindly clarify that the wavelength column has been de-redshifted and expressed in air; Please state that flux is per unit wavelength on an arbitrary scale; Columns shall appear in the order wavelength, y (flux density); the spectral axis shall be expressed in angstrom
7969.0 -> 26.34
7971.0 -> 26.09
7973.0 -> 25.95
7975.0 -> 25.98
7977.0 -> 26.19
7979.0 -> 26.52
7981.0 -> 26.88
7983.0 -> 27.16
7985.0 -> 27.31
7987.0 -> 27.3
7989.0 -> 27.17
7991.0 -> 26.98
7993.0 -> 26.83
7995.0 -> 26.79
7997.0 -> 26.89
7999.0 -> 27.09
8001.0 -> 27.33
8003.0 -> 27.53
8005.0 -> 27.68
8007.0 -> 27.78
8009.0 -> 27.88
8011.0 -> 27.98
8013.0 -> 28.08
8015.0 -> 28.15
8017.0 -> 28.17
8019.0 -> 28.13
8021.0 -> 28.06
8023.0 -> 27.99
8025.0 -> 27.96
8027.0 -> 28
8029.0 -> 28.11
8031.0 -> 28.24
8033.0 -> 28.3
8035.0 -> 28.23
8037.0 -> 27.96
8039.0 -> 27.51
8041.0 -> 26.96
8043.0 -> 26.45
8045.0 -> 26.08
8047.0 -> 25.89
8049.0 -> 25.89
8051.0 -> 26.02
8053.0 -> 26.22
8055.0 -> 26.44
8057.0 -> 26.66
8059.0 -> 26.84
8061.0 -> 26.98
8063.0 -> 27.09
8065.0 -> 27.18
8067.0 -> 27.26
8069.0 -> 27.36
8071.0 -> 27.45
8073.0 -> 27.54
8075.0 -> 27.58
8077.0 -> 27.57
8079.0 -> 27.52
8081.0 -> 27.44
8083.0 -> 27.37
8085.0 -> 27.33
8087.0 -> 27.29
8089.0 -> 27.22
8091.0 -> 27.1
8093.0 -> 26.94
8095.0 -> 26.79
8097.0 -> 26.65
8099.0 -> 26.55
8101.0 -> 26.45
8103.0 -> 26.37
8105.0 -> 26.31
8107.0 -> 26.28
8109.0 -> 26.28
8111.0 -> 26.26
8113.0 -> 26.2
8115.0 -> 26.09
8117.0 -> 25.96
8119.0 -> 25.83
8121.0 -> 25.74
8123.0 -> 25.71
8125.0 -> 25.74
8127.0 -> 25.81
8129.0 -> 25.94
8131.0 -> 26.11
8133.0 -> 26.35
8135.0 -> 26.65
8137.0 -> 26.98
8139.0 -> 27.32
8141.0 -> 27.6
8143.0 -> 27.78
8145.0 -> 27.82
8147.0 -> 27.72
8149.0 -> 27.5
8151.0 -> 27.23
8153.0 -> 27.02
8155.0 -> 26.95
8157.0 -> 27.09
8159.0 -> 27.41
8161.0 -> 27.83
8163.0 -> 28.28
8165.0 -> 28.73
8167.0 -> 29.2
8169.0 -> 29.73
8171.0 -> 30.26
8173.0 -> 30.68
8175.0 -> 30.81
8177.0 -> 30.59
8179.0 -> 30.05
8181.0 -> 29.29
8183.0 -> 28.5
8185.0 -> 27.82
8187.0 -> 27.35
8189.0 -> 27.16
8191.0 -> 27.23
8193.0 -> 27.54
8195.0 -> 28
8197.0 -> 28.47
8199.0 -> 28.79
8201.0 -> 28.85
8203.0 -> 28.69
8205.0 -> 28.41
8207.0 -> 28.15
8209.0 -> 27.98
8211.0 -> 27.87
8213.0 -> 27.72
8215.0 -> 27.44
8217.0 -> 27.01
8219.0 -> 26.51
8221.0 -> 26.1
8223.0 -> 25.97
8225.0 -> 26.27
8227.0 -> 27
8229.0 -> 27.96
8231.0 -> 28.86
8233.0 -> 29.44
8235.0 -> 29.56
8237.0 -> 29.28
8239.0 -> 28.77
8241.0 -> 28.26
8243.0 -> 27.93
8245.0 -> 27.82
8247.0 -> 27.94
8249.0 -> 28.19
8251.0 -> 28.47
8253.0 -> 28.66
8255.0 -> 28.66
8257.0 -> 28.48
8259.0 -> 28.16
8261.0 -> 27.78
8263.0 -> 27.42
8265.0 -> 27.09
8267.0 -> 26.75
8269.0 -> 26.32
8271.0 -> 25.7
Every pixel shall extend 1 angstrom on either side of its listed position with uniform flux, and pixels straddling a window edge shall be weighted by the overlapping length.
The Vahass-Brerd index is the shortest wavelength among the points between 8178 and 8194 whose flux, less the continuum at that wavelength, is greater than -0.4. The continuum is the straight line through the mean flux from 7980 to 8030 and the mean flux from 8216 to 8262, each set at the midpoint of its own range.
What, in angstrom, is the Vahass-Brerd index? 8179.0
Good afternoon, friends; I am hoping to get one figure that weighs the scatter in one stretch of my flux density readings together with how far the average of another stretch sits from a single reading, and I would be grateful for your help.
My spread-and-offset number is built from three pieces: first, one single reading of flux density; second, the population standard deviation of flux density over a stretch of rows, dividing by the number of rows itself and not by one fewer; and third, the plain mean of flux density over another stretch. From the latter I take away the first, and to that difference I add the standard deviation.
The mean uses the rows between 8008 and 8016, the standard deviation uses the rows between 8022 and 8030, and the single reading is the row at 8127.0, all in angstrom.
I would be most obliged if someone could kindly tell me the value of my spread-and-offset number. 2.3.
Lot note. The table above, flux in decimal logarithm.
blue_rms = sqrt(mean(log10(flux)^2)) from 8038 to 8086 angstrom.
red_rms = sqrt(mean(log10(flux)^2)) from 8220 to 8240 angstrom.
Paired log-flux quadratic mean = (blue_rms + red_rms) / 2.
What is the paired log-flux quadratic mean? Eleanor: 1.44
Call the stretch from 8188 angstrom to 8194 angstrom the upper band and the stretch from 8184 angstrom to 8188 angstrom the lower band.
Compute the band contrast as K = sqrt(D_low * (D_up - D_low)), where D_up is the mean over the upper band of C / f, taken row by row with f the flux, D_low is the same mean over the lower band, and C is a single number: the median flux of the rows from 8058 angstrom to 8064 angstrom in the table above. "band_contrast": 0.10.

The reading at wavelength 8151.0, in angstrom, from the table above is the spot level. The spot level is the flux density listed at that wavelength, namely 27.23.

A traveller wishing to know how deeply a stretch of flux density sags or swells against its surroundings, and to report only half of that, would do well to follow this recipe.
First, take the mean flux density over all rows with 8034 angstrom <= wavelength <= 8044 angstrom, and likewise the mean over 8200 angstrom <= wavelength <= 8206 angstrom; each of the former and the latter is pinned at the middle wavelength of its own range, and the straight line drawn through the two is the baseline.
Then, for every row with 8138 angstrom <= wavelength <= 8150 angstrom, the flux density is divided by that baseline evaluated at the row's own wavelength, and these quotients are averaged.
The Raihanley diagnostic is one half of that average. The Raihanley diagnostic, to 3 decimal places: 0.490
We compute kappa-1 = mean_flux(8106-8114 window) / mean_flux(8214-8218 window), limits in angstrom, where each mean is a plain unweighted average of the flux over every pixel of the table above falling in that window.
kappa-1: 0.96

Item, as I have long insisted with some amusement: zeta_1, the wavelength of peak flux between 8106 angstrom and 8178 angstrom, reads 8175.0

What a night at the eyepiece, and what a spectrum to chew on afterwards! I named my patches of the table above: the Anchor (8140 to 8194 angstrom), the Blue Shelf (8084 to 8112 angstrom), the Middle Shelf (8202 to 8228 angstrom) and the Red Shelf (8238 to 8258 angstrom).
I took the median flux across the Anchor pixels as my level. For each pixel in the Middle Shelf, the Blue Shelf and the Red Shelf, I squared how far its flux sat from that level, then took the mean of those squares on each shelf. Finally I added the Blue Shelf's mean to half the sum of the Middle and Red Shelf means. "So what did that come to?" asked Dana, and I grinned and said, 2.09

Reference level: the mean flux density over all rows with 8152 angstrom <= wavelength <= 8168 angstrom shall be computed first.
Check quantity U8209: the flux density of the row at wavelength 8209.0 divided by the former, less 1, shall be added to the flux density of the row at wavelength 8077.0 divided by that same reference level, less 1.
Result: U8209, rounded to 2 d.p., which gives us 0.00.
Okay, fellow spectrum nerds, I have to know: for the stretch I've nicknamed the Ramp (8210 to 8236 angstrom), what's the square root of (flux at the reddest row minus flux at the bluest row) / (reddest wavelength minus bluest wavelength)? 0.265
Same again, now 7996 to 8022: 0.221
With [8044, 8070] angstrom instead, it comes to 0.231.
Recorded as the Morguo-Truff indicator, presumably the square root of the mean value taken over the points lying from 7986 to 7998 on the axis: 5.20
